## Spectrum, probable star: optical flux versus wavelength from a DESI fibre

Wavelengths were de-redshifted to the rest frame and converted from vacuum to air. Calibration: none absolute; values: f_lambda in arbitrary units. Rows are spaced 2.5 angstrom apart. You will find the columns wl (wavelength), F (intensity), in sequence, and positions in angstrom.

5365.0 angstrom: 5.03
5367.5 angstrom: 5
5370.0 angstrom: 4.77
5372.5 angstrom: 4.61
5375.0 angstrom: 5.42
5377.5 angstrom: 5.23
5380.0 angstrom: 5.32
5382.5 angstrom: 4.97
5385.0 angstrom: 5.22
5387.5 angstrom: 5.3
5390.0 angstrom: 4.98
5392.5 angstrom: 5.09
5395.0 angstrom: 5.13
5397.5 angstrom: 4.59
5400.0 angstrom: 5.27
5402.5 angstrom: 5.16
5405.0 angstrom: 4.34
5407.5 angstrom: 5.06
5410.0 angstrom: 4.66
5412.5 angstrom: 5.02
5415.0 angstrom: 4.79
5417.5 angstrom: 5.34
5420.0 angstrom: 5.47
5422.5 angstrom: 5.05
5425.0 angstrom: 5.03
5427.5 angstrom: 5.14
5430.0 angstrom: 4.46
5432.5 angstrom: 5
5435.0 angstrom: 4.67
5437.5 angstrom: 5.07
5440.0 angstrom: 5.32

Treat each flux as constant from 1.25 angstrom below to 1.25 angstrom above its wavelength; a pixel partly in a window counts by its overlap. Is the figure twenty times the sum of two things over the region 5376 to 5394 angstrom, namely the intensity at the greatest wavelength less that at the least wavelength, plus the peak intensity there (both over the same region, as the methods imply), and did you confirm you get 104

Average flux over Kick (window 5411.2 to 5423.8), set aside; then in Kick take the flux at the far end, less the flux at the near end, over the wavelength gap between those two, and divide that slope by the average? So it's 0.001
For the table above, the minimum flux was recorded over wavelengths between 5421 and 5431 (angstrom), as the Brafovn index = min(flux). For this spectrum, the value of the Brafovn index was 4.46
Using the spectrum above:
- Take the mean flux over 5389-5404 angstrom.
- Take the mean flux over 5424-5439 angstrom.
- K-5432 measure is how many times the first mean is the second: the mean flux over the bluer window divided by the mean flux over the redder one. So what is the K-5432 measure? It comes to 1.03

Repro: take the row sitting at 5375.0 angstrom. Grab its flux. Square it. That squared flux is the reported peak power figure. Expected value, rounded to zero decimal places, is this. 29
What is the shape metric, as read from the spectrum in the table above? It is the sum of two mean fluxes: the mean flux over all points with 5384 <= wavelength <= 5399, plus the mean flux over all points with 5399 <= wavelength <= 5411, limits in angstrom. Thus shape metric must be 9.9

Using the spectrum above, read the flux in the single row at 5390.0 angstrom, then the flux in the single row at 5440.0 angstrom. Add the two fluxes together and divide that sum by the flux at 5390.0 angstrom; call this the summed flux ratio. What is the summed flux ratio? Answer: 2.068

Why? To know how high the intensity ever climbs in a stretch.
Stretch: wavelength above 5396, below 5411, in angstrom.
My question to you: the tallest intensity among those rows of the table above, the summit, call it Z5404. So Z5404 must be 5.27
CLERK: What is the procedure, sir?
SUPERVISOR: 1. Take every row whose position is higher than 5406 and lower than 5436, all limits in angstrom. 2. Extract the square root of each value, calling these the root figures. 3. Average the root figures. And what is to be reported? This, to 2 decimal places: 2.23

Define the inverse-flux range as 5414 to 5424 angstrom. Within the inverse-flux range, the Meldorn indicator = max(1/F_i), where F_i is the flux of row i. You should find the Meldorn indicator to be 0.209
